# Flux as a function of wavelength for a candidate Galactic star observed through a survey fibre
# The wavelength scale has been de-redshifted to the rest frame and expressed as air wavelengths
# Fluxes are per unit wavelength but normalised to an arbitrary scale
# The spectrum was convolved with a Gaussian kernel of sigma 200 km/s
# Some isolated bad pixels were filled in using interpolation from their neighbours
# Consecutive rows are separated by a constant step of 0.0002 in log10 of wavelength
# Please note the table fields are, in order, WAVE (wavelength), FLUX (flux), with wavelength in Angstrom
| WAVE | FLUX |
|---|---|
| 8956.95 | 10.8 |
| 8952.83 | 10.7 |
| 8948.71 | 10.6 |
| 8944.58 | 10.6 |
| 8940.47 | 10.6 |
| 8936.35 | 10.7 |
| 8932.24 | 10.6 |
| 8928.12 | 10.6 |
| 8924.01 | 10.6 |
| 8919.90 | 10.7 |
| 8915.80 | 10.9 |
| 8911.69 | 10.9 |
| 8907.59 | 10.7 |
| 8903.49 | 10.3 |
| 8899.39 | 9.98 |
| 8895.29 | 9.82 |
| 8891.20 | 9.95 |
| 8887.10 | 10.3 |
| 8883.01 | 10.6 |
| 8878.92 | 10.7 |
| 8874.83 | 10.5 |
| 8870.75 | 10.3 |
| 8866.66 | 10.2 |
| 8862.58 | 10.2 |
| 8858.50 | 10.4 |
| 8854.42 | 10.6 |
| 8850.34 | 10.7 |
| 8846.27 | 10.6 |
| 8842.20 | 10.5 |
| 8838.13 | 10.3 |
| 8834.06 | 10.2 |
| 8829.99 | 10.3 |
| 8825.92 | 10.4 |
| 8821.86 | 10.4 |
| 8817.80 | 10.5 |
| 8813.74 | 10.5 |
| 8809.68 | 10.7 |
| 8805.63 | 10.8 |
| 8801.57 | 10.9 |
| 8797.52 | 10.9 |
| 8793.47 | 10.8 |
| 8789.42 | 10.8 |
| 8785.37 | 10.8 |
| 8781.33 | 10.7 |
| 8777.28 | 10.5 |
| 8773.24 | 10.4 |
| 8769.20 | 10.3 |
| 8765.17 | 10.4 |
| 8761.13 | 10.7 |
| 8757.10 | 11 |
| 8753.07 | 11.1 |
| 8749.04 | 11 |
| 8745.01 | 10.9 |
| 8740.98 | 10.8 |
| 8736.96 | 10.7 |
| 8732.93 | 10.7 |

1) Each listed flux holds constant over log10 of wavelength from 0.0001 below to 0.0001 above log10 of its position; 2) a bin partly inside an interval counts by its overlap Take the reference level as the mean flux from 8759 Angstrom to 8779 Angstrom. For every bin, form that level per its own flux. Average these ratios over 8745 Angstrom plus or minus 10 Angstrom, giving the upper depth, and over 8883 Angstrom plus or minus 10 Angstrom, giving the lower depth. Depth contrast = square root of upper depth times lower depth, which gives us 0.98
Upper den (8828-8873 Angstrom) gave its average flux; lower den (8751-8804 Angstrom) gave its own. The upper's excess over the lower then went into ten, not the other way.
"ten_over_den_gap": -31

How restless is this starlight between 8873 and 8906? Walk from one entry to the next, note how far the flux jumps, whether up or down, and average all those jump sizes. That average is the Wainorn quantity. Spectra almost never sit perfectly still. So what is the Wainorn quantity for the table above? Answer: 0.22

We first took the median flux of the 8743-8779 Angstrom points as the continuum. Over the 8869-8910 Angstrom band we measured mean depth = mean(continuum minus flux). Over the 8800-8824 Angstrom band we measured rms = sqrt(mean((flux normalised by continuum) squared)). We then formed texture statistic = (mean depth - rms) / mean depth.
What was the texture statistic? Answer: -1.6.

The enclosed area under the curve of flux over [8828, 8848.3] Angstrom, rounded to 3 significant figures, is 211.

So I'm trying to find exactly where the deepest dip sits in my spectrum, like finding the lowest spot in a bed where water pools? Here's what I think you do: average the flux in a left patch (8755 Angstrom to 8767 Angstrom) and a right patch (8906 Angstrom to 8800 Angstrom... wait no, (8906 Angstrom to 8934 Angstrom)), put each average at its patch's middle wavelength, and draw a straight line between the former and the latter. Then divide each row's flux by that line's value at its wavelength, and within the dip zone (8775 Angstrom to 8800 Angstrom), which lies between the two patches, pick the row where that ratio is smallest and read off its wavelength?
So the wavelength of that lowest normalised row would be 8777.28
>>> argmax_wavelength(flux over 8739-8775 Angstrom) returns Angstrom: 8753.07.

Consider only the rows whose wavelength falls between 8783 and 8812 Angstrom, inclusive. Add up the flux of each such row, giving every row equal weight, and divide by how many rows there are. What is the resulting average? 10.8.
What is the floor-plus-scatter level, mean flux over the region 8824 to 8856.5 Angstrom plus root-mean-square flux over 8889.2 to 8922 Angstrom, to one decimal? 20.9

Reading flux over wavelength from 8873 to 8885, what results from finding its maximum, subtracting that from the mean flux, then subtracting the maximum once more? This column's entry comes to -10.80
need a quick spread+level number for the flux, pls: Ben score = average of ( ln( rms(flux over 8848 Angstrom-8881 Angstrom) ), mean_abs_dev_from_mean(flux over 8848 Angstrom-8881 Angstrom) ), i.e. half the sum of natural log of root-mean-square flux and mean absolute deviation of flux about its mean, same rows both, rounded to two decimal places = 1.26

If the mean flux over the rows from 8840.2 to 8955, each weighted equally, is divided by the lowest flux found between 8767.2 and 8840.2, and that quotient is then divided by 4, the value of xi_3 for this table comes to 0.257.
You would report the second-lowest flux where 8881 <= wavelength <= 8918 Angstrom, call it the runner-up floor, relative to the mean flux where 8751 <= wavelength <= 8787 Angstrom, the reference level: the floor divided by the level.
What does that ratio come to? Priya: 0.934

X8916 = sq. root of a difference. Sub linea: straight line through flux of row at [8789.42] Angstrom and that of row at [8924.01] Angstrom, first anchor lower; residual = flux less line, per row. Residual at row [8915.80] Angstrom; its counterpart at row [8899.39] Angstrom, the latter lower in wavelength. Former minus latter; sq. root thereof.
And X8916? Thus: 0.97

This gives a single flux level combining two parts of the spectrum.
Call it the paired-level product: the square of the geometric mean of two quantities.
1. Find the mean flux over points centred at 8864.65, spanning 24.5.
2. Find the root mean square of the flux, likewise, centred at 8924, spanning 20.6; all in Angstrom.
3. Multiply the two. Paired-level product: 111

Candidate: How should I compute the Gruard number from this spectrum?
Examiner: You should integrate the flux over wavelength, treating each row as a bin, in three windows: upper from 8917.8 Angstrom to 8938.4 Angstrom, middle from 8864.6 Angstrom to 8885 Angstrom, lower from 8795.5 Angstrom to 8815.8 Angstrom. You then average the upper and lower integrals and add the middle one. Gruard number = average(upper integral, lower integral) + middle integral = 432.2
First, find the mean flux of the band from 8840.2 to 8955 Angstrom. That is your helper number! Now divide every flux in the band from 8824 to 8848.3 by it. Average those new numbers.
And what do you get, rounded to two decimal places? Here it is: 0.99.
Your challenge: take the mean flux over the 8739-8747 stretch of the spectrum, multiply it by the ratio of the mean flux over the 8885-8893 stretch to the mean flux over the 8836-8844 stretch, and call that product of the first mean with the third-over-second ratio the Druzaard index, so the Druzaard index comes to 10.6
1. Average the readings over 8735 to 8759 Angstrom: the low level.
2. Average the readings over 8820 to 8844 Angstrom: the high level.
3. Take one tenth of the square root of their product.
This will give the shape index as 1.06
